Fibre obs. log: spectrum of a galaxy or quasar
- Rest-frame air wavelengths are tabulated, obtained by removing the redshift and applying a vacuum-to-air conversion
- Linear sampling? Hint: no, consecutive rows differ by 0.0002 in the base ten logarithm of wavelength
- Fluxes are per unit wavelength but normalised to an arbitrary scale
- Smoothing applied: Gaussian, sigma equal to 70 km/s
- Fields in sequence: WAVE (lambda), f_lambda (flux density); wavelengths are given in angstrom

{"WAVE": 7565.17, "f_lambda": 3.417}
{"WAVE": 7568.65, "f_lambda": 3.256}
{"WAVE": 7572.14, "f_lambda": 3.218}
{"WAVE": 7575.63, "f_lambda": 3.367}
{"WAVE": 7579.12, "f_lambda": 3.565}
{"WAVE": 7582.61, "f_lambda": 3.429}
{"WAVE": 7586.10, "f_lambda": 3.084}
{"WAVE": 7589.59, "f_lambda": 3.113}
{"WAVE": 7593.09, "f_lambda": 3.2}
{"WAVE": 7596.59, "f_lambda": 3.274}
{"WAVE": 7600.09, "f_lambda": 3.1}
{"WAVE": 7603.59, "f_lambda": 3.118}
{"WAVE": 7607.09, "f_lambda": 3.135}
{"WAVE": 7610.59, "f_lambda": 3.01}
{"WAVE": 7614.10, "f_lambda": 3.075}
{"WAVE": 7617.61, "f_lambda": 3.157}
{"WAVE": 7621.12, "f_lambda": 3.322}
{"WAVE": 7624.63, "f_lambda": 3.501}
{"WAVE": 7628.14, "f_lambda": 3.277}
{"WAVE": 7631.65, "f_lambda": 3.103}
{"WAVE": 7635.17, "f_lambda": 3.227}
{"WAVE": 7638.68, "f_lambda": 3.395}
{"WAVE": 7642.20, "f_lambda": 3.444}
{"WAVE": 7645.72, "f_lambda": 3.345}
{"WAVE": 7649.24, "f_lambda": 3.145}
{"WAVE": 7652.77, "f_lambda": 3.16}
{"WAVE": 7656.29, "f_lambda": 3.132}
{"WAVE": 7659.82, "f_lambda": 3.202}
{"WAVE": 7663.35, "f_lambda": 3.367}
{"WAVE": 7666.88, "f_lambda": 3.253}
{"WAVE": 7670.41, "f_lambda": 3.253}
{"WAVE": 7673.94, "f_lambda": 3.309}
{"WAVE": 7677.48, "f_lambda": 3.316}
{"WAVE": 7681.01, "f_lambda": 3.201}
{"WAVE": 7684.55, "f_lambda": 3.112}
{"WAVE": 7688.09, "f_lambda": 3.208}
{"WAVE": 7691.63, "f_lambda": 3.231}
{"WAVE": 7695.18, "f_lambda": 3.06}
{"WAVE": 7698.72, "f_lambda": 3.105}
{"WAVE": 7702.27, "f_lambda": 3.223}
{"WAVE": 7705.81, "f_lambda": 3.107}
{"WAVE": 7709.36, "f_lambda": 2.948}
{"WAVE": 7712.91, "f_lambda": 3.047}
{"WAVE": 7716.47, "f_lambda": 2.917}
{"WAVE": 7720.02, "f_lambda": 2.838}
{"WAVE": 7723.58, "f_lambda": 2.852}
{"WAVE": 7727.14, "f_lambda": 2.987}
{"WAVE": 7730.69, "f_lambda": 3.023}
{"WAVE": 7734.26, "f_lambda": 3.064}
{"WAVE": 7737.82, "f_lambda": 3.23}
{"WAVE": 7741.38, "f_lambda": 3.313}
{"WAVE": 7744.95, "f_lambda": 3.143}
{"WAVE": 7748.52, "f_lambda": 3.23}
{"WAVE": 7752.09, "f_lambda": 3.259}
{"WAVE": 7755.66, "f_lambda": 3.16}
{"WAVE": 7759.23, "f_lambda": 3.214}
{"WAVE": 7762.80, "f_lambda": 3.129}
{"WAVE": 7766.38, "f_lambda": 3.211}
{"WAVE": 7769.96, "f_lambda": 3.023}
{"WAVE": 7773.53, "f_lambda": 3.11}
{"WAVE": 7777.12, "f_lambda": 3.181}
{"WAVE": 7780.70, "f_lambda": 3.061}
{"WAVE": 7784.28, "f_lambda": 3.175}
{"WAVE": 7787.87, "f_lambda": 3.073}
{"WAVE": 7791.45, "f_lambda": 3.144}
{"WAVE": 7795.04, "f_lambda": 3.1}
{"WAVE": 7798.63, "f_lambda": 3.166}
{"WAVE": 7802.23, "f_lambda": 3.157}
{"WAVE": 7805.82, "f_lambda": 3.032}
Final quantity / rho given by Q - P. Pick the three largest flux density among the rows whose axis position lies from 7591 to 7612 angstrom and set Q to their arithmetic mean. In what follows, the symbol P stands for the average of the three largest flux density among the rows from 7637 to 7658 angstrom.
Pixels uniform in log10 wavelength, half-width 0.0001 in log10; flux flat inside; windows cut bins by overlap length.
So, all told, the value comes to -0.19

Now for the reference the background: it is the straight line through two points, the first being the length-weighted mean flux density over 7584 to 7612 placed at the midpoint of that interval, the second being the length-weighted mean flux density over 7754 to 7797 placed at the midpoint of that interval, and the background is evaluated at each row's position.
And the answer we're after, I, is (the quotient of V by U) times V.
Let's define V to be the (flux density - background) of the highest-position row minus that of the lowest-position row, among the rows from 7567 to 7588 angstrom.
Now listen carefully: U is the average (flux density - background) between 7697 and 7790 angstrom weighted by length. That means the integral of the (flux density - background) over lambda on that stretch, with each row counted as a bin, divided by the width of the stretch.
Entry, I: -0.93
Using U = -0.032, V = -0.17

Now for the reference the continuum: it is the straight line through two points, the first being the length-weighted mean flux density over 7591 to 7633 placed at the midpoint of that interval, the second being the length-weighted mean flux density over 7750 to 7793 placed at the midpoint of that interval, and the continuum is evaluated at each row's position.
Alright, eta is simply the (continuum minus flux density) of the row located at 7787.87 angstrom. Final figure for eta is 0.07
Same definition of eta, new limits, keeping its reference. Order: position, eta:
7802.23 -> -0.02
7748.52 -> -0.08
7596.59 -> -0.08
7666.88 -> -0.08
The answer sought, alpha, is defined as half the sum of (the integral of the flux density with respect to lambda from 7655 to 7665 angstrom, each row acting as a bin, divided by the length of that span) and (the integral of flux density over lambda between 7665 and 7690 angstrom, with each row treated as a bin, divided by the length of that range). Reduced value 3.24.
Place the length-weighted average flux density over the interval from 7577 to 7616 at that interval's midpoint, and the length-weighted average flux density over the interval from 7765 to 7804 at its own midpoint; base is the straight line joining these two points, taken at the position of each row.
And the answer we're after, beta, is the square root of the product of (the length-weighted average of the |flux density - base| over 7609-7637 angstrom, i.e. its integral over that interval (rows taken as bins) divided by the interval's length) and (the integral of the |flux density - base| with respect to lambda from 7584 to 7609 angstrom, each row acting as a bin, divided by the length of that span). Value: 0.096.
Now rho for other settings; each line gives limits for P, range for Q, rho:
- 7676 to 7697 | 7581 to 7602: 0.05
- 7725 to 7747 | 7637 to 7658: 0.17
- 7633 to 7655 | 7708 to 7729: -0.40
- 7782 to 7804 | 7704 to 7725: -0.13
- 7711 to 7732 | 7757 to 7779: 0.18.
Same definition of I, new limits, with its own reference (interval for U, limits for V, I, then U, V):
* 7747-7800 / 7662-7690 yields 1.56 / 0.016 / -0.16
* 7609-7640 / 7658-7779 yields 0.00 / 0.094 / -0.02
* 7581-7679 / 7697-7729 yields 0.15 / 0.095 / -0.12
